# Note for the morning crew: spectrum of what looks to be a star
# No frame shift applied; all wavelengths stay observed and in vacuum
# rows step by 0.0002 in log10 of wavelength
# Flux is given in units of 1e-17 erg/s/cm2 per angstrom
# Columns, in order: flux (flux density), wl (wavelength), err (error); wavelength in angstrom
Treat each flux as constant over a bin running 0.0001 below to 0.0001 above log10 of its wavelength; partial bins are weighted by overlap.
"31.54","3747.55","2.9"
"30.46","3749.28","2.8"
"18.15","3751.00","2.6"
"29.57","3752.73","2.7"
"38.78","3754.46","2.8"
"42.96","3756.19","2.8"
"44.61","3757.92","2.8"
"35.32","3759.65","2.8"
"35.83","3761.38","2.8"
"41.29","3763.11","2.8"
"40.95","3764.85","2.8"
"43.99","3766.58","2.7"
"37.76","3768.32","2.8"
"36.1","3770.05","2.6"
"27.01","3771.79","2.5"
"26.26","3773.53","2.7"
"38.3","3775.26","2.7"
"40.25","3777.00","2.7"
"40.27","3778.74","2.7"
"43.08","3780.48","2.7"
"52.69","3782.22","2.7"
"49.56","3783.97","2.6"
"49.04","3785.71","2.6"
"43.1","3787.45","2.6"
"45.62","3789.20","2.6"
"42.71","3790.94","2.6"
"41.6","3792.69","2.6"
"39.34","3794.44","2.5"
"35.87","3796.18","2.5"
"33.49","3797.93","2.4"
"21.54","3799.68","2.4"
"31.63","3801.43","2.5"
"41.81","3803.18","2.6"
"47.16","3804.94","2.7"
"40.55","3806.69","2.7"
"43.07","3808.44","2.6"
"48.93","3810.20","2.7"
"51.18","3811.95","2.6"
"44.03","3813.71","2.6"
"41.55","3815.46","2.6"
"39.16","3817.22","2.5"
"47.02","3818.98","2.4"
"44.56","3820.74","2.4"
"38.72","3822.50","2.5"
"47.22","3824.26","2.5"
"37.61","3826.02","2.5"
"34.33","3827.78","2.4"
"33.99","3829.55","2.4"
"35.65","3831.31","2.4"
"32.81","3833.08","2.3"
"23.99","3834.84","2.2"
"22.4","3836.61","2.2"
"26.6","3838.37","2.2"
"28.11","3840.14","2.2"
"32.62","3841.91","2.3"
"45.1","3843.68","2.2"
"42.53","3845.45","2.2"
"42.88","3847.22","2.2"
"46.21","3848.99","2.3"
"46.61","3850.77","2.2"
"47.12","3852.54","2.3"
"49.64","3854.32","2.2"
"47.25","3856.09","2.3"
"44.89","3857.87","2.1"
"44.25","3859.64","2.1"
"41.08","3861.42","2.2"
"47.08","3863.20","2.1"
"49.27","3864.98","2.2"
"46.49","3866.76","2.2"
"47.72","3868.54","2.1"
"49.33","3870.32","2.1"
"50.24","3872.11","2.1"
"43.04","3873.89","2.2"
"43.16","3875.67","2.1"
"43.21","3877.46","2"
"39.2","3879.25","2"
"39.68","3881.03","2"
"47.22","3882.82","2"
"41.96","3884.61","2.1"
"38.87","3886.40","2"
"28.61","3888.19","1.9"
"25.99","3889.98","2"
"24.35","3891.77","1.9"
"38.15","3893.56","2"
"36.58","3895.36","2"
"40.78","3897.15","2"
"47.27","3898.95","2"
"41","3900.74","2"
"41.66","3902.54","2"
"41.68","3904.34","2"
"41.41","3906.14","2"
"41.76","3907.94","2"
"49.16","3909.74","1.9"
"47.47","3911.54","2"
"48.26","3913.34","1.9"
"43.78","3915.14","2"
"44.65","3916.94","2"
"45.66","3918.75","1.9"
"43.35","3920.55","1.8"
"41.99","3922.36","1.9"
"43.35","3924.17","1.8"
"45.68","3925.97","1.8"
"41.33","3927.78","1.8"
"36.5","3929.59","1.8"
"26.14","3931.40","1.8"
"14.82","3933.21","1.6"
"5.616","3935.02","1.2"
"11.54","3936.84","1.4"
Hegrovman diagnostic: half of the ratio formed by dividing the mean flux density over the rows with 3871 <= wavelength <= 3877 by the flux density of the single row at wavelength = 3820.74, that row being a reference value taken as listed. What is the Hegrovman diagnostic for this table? 0.51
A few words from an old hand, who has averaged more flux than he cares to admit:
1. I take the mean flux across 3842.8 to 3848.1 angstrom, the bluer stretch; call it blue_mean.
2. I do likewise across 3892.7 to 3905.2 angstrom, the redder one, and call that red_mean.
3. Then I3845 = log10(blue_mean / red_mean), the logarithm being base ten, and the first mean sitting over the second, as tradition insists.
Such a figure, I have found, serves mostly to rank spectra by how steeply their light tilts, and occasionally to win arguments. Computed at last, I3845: 0.026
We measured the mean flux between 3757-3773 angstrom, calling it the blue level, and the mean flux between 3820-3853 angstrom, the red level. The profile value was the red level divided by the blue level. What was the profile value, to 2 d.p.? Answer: 0.98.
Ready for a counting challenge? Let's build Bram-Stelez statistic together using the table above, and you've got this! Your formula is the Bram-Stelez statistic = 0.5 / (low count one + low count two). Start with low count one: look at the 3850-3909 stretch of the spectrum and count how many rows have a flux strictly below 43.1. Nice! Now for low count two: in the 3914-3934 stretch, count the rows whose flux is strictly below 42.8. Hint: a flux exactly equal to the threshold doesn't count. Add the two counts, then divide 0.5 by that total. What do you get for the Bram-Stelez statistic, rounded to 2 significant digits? 0.023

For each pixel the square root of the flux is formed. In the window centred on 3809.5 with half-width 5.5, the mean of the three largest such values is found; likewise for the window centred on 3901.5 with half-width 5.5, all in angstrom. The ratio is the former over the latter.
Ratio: 1.06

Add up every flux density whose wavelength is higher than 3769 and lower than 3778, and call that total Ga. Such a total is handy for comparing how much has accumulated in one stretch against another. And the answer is 168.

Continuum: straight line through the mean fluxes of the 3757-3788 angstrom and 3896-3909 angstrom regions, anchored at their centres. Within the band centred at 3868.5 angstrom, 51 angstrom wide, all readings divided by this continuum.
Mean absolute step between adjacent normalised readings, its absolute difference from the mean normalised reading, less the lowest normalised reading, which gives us 0.37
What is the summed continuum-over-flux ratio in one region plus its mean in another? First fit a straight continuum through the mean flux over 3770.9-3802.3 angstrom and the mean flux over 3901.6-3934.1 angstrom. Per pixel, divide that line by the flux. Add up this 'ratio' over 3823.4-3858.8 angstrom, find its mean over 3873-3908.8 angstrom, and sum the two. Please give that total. 23.0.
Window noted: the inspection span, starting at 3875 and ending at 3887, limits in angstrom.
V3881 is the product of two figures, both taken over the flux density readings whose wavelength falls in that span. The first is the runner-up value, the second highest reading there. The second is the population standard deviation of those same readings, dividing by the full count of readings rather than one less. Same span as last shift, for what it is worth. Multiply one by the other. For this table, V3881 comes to 119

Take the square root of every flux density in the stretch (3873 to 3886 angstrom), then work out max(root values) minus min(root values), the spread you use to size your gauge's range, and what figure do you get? 0.61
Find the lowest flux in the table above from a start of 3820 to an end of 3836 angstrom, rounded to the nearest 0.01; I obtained 23.99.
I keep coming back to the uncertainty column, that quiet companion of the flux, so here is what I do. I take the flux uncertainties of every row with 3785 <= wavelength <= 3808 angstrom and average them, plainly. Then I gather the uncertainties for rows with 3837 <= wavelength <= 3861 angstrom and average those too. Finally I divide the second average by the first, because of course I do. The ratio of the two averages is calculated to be 0.86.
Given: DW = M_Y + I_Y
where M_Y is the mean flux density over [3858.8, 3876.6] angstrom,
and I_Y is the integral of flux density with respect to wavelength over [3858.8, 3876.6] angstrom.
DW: 868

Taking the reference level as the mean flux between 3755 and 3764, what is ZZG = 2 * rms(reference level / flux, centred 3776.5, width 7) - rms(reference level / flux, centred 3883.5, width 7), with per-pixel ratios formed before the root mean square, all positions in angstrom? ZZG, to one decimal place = 1.4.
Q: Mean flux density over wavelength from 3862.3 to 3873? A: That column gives 48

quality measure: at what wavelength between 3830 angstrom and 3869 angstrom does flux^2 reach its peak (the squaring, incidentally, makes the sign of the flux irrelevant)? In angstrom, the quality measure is 3854.32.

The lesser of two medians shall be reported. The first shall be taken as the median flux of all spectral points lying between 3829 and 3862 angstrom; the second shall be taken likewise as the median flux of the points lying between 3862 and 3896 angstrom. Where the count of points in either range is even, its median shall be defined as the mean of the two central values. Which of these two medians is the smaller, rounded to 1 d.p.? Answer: 42.5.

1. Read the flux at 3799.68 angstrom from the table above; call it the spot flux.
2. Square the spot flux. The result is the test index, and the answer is 464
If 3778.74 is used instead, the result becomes 1622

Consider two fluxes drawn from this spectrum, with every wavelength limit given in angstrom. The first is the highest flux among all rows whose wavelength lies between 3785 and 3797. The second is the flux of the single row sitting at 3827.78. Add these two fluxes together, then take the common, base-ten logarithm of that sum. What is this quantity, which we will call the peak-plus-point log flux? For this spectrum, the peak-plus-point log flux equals 1.92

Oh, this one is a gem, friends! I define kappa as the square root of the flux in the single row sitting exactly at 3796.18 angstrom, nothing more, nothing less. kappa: 6.0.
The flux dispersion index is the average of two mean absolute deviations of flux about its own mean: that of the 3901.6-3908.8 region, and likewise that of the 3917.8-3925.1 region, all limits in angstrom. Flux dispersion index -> 1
